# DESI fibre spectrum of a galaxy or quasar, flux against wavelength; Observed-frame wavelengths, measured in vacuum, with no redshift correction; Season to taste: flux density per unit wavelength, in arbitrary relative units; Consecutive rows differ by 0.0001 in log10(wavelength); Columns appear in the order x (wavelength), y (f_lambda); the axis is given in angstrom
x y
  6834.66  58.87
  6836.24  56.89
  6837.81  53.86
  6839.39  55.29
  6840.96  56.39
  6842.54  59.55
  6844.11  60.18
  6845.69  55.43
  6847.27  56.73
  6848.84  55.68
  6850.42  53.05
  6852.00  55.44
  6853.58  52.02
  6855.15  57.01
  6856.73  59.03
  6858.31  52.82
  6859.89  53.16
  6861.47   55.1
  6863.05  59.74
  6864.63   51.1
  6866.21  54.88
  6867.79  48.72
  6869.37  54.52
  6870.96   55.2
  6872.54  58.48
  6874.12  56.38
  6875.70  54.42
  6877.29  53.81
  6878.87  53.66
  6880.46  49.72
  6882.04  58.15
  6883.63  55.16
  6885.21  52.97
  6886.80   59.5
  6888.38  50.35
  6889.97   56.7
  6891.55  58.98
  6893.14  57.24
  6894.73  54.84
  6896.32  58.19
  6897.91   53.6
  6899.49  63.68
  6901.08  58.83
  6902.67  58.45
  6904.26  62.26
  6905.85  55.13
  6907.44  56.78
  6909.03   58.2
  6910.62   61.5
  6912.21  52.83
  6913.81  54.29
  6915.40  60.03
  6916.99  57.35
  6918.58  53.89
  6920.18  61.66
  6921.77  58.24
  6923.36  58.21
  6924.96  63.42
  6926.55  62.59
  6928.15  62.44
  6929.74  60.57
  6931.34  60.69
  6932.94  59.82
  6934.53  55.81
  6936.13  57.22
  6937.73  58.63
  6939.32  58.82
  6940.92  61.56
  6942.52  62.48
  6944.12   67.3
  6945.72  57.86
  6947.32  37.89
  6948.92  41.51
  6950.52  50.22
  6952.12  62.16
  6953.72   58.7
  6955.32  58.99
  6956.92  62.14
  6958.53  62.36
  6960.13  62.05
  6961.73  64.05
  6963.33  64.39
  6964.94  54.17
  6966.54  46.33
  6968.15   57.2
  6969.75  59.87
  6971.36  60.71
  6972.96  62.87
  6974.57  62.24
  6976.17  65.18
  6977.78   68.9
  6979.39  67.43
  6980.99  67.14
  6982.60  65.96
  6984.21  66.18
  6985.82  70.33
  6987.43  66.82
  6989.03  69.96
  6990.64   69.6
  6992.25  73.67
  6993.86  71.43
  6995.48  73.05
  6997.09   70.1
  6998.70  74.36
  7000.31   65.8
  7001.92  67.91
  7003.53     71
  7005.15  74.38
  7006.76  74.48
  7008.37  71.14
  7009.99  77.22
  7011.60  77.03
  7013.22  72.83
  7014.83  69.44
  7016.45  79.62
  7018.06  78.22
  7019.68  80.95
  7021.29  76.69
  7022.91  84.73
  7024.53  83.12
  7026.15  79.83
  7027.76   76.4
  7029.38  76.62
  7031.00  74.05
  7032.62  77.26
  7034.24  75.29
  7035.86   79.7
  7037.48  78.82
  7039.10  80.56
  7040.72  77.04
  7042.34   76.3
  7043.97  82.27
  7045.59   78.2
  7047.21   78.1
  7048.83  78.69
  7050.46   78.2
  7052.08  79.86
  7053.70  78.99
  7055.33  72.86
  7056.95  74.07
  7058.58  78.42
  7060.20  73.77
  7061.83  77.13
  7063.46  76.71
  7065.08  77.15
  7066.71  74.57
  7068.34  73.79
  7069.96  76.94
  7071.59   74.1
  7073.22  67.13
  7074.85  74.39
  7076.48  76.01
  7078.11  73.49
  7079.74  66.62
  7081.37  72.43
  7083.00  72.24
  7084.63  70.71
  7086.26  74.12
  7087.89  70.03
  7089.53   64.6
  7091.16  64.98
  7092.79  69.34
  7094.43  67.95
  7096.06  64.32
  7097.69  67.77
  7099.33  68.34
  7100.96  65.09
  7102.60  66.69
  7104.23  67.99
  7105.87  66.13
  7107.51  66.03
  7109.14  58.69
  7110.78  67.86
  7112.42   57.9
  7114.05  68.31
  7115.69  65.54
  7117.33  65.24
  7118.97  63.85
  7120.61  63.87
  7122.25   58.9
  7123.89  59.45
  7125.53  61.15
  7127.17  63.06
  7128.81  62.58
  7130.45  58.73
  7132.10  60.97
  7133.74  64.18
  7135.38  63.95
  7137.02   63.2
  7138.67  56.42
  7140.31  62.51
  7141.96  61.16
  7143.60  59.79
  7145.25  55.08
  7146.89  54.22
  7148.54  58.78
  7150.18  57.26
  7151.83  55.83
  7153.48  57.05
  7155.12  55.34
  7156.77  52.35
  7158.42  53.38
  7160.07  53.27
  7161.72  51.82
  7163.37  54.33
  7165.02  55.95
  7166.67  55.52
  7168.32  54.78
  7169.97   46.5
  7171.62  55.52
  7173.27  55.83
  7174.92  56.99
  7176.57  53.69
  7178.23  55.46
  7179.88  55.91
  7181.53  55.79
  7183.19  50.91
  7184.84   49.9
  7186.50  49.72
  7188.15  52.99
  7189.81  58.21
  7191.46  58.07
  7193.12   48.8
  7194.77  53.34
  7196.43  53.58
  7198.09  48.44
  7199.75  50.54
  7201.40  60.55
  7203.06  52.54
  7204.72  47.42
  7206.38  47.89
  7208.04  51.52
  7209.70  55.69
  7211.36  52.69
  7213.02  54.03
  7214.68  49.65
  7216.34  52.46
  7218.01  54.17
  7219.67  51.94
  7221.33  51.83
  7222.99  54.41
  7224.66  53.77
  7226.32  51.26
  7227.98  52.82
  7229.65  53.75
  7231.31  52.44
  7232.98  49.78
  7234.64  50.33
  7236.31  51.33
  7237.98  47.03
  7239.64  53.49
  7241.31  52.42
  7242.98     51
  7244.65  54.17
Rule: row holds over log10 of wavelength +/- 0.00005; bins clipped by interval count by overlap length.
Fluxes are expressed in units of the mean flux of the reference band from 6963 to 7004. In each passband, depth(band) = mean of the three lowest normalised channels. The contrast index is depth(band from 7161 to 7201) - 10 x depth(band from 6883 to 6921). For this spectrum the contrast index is -7.2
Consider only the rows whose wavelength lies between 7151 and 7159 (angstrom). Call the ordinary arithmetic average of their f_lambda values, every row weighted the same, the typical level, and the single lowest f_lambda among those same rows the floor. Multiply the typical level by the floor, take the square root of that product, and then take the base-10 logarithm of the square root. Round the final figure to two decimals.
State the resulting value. 1.73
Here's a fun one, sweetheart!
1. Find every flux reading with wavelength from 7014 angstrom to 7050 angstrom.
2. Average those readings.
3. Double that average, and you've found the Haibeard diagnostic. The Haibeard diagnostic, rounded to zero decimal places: 157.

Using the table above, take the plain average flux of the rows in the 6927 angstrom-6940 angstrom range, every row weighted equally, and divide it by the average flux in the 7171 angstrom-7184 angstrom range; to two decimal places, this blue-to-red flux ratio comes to 1.08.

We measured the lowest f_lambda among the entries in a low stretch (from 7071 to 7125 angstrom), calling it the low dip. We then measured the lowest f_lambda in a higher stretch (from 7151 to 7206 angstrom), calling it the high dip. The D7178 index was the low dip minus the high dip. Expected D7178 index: 11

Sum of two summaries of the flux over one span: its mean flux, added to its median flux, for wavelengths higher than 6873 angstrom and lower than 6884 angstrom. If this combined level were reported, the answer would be 109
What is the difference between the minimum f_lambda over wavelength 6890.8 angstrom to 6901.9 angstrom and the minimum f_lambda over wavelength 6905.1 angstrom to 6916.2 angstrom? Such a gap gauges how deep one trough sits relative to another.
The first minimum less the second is 1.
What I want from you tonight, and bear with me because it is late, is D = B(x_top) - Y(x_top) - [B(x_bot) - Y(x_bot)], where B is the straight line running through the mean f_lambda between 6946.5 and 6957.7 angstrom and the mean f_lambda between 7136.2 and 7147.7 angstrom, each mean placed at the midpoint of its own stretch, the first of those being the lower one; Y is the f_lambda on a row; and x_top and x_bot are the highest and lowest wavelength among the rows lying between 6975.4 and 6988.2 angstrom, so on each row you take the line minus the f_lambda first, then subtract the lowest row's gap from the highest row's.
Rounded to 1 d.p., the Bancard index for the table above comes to -1.3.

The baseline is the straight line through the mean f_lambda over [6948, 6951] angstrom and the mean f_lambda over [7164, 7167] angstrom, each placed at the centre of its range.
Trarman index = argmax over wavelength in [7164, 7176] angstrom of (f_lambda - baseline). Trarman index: 7174.92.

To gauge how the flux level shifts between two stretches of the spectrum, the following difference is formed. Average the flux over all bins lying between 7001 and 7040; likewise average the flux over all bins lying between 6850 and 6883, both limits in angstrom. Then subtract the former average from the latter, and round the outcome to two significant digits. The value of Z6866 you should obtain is -22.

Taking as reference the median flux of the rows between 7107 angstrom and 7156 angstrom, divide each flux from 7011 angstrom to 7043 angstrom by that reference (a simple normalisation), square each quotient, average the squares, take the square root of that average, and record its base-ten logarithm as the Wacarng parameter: 0.11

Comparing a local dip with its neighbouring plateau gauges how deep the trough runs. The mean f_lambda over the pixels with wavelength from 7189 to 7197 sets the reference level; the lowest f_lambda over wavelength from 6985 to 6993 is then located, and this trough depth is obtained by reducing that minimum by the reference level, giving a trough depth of 12.4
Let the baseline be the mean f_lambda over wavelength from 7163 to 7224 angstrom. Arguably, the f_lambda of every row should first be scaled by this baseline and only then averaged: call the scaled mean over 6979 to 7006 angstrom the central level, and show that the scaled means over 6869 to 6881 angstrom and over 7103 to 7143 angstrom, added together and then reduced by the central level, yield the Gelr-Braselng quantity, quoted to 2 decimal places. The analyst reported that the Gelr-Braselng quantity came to 0.90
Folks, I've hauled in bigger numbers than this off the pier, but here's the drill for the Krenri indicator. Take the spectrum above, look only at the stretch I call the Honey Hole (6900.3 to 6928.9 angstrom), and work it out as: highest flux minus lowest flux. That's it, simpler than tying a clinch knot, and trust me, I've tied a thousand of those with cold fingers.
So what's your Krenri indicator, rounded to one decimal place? 10.6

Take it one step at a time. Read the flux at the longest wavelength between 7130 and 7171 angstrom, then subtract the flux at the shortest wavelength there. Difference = -12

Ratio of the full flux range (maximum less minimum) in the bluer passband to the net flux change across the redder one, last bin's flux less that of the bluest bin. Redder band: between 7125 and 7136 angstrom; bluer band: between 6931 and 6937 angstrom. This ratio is 1.7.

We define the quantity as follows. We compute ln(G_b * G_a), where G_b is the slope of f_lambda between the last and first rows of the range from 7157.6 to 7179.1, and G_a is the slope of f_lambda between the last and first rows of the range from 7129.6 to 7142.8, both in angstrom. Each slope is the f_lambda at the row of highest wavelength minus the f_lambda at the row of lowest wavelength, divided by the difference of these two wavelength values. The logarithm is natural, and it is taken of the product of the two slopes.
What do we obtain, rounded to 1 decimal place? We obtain -3.8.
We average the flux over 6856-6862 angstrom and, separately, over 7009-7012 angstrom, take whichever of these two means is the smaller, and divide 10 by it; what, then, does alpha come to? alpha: 0.182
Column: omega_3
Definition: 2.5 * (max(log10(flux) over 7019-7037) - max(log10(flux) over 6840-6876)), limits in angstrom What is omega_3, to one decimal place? 0.4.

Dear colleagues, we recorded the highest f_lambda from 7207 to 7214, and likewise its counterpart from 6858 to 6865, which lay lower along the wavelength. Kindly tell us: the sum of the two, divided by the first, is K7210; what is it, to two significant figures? 2.1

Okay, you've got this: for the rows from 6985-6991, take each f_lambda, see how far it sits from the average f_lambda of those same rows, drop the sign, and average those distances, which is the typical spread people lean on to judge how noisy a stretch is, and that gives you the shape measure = 1.2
